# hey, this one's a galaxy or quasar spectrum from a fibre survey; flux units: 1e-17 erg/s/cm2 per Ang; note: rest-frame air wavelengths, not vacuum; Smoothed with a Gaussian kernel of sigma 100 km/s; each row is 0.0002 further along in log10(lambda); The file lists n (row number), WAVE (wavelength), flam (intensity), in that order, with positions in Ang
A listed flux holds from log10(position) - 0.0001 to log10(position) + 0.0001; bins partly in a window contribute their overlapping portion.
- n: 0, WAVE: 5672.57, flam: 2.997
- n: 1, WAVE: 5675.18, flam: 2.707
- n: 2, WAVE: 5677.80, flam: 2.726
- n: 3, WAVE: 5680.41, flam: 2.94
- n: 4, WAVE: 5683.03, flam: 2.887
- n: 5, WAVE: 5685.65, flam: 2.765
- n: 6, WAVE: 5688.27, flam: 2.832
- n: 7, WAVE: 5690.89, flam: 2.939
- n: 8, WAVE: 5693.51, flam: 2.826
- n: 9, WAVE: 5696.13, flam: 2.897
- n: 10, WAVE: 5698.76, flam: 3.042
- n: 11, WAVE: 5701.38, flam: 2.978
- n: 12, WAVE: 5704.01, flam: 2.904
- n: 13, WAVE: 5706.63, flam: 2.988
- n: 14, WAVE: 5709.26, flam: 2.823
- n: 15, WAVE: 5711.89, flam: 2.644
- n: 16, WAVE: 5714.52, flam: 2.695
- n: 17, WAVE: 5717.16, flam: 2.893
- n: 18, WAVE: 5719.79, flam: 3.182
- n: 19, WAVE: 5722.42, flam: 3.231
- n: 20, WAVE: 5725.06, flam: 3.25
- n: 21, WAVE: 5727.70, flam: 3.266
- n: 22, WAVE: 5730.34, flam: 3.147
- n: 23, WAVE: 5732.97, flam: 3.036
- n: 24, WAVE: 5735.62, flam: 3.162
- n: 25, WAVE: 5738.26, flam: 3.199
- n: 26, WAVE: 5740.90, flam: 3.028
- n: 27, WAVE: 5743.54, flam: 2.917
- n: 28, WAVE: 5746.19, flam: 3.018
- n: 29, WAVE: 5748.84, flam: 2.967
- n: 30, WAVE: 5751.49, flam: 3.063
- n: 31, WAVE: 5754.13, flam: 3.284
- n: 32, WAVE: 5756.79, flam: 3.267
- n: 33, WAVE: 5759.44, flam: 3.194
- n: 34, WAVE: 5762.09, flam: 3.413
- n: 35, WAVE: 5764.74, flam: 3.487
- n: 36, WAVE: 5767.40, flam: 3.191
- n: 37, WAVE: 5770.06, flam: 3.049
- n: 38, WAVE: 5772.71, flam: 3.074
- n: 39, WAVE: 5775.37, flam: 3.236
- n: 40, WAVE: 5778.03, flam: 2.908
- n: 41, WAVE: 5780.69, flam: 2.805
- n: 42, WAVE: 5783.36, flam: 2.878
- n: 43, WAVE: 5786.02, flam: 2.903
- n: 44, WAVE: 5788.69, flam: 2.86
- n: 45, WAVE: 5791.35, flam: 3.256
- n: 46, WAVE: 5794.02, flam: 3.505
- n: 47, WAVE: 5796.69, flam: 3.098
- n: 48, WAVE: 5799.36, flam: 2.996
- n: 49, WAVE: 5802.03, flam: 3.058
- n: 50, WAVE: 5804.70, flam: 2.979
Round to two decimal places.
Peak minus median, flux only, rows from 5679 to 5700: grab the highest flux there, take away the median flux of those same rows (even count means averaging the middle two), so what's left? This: 0.15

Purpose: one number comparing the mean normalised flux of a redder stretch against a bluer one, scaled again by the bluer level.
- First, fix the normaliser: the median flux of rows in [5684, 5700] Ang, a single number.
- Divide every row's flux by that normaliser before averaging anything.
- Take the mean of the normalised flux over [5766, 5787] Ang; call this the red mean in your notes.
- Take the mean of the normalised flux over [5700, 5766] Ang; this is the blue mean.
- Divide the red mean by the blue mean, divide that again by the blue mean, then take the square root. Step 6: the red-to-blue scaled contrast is 0.95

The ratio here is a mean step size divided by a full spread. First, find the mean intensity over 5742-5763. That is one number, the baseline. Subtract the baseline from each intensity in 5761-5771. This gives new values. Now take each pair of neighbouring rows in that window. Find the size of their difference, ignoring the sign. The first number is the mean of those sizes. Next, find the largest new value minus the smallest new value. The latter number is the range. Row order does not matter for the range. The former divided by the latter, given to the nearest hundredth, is 0.39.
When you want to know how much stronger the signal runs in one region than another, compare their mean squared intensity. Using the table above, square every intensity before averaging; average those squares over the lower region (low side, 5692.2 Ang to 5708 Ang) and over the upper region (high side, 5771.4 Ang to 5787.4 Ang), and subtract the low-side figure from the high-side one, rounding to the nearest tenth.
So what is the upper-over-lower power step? 0.2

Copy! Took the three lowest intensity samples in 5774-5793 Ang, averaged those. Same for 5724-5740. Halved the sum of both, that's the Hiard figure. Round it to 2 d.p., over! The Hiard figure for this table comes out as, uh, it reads 2.98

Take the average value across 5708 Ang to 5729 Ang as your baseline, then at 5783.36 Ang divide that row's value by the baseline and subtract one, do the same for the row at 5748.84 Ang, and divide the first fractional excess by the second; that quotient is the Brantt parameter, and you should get 3.9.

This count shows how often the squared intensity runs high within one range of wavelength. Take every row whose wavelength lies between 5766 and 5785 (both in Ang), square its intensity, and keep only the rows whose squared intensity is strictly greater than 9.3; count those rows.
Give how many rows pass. 3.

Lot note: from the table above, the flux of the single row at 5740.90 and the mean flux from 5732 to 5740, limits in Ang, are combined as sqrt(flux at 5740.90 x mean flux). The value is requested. 3.08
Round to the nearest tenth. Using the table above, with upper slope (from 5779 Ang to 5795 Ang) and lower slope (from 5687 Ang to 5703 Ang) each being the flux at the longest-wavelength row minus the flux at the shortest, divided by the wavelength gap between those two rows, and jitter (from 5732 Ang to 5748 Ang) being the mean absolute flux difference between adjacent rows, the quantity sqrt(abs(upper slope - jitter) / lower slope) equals 2.3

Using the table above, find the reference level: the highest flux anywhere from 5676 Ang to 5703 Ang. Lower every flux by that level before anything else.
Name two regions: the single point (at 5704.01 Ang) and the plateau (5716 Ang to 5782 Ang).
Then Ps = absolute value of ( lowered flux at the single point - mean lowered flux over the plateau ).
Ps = 0.23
